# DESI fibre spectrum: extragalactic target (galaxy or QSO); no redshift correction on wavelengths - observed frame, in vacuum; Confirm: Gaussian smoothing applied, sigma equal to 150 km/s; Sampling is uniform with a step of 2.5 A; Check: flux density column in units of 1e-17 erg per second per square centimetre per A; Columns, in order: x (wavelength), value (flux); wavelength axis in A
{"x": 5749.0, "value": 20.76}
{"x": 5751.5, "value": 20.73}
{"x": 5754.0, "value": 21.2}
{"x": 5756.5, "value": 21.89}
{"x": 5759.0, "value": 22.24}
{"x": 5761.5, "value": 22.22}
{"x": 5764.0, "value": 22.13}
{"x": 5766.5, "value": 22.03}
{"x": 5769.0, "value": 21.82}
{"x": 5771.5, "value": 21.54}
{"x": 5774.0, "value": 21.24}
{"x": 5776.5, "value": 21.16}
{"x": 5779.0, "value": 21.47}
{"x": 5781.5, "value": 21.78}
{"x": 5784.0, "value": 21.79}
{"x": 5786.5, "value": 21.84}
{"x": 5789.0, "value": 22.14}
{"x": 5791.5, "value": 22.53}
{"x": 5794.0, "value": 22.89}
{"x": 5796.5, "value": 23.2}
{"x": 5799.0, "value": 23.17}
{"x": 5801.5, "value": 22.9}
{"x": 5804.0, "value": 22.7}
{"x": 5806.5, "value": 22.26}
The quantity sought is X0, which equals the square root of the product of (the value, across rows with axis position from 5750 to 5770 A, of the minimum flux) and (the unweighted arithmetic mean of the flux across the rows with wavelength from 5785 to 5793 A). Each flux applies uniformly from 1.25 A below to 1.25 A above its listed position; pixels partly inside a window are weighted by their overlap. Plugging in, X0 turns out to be 21.4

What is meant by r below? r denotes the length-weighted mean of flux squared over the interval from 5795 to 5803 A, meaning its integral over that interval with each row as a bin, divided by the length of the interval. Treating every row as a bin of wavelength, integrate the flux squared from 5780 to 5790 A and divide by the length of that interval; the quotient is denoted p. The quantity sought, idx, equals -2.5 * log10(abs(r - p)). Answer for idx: -4.3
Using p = 478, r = 532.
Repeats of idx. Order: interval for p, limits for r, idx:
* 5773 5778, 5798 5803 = -4.8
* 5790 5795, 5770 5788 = -4.2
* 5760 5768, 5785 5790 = -2.0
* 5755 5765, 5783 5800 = -3.2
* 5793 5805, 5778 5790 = -4.3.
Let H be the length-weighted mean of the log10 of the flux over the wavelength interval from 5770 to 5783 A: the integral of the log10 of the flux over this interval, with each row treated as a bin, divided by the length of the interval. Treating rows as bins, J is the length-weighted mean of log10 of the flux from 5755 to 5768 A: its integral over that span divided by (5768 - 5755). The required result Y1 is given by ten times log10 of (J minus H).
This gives -19.0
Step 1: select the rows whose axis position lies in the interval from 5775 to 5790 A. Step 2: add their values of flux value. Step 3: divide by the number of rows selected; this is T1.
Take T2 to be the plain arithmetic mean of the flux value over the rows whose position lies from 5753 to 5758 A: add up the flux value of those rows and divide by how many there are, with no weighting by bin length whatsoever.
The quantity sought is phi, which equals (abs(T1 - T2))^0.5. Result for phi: 0.39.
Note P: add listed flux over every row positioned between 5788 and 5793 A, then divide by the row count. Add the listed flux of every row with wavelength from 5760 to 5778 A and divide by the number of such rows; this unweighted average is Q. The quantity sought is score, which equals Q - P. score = -0.6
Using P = 22.3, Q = 21.7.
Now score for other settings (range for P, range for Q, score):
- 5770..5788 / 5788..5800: 1.2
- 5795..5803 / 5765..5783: -1.5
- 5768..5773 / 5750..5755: -0.7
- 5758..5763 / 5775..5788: -0.6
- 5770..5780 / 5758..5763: 0.9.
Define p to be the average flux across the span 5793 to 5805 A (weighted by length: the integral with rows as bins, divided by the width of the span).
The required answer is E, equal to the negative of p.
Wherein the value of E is -23.0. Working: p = 23.0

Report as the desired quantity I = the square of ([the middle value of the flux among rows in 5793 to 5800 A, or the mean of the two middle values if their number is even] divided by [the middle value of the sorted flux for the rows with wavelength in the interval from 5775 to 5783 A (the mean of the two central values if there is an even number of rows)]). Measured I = 1.16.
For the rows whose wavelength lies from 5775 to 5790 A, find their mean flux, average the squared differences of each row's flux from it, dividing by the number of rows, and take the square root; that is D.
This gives 0.309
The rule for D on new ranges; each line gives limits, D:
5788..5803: 0.370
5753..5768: 0.356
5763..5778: 0.371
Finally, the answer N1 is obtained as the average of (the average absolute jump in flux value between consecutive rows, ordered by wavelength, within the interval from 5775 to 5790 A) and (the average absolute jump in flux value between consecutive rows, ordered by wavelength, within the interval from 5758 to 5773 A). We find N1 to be 0.168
